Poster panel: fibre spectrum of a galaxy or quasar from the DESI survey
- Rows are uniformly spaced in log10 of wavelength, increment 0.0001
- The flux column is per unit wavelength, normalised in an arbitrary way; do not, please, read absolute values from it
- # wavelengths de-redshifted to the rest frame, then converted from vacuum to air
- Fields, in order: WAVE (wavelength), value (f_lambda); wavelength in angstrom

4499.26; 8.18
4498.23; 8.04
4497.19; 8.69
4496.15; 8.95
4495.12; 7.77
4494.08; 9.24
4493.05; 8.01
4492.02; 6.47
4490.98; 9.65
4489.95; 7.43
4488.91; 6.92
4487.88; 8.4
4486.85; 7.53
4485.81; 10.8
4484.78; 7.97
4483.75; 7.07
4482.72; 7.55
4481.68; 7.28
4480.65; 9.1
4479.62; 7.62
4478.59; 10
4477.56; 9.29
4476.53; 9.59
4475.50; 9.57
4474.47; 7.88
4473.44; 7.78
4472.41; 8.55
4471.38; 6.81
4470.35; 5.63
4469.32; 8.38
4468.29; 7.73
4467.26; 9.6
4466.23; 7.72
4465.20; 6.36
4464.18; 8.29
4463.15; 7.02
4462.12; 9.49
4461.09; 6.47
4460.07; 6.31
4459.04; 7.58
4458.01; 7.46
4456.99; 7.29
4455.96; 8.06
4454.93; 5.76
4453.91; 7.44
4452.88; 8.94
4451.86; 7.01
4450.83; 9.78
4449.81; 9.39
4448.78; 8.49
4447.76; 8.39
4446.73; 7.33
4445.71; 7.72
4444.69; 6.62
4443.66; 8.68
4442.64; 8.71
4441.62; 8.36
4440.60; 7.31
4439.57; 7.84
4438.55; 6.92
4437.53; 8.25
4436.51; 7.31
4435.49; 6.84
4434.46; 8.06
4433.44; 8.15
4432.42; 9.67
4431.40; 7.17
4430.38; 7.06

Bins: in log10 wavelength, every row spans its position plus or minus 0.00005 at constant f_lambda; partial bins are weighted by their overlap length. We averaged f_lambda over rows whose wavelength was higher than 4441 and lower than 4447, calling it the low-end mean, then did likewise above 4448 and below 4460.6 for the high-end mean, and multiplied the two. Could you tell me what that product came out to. 62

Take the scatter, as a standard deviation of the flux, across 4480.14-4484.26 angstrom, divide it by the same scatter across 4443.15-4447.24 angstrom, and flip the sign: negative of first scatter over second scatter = -1.07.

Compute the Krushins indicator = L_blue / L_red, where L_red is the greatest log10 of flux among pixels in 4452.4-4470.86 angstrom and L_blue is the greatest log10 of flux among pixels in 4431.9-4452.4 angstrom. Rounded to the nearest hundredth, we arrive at 1.01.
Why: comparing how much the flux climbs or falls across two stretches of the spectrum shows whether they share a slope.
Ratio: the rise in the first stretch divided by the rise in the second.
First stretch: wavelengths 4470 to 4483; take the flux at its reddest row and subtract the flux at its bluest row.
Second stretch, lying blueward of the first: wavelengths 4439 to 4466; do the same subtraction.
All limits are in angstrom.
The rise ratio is -1.3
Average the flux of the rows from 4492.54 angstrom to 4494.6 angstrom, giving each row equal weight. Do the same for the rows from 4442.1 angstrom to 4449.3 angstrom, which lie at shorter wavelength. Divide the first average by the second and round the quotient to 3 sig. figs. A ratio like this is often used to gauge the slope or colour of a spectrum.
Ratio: 1.08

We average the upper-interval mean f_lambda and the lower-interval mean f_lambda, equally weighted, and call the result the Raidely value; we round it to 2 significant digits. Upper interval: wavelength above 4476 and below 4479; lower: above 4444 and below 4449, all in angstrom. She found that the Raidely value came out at 8.7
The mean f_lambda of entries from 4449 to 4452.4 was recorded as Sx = 8.7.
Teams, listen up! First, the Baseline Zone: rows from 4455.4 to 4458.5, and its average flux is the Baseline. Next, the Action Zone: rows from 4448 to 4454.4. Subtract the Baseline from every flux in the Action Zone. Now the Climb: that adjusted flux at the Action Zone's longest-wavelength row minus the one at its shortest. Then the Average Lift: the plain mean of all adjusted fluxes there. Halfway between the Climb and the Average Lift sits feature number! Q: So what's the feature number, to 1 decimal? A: -0.1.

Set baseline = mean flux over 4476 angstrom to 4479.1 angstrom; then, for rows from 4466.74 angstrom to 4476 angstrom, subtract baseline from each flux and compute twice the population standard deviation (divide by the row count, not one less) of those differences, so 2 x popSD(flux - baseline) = 2.4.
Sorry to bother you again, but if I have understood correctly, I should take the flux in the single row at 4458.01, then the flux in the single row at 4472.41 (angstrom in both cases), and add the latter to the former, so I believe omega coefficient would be 16.0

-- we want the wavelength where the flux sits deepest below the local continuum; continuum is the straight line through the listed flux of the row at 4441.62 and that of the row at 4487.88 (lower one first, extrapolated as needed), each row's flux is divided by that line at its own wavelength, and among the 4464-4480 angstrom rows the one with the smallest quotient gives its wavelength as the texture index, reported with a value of 4470.35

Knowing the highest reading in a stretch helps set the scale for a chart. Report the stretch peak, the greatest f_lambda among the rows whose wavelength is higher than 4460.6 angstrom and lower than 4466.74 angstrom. 9.49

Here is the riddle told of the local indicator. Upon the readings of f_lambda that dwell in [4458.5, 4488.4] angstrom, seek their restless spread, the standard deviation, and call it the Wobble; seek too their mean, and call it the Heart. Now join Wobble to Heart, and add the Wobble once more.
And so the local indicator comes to 10.5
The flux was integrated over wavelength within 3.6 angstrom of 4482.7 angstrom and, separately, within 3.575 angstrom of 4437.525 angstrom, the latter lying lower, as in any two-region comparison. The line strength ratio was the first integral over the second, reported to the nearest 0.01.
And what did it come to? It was 1.10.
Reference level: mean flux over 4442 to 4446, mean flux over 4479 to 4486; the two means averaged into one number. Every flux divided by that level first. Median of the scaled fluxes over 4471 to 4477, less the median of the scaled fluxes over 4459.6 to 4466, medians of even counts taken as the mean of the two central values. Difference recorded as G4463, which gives 0.18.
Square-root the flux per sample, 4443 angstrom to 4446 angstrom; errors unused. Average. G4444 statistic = 2.77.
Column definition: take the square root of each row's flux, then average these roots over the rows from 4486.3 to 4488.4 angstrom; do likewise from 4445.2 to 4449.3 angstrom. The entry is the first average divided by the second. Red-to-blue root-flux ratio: 1.00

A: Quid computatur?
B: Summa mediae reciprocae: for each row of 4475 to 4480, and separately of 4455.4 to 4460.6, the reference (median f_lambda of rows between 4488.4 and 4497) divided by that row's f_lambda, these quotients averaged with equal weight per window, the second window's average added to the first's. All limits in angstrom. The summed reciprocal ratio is 1.95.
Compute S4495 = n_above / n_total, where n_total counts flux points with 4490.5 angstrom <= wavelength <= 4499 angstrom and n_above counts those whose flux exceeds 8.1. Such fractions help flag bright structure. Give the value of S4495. 0.50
